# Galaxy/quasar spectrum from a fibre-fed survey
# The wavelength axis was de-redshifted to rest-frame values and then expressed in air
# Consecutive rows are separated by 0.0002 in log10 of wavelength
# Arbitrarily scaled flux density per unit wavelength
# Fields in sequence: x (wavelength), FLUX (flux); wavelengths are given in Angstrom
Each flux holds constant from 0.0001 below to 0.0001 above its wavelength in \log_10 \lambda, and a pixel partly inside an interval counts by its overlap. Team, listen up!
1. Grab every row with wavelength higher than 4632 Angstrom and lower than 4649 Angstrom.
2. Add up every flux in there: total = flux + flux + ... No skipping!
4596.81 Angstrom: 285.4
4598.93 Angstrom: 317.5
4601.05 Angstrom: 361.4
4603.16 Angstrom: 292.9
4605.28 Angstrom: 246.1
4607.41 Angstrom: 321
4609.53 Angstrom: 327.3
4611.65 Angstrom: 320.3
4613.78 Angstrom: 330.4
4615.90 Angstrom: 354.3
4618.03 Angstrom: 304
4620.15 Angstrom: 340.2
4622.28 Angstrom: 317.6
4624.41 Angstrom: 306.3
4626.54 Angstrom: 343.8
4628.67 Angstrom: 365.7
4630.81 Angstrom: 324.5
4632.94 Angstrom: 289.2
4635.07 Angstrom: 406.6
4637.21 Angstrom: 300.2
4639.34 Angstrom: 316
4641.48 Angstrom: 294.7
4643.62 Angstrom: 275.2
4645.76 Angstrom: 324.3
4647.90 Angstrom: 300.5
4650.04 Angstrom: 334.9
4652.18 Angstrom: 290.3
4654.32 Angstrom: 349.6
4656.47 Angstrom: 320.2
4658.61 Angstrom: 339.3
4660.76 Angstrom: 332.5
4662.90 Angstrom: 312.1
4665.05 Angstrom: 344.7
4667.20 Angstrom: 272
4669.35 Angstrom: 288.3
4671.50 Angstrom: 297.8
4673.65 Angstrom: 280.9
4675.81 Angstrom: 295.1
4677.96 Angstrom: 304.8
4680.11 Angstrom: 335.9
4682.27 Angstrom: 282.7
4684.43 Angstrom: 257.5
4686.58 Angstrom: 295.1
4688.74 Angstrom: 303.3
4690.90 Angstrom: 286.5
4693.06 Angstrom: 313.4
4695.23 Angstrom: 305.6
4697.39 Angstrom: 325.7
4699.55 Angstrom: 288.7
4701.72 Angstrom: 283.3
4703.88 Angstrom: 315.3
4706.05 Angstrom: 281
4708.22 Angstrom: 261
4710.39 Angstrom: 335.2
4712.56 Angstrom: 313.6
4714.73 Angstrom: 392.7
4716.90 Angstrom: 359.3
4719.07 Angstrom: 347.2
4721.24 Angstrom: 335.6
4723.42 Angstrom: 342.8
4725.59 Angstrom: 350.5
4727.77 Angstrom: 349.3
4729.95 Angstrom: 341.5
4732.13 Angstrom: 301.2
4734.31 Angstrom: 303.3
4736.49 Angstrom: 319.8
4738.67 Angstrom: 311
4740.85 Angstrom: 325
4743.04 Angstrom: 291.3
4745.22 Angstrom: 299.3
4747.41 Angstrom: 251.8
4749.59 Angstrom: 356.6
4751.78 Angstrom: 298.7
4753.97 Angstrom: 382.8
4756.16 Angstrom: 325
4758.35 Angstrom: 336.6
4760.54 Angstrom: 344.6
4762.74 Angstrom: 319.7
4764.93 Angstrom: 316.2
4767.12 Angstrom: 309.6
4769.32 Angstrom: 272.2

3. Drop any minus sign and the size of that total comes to 2507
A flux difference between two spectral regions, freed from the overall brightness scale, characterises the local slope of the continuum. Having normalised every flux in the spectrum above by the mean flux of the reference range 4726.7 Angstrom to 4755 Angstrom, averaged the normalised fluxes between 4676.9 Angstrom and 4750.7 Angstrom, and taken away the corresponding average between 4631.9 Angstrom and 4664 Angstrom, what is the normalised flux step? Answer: -0.02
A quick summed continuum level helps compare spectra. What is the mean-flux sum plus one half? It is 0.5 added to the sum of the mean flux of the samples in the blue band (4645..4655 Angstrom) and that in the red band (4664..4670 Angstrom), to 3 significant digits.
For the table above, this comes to 622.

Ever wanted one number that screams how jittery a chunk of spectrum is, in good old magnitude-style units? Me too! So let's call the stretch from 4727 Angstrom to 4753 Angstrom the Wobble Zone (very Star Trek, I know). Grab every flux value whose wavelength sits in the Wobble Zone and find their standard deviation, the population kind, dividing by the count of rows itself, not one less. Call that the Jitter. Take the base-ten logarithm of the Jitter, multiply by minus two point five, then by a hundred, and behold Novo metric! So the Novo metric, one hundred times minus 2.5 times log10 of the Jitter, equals -360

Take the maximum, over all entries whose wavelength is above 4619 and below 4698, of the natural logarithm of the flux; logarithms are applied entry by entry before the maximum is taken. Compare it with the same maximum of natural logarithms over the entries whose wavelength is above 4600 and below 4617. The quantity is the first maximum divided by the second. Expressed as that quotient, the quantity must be 1.02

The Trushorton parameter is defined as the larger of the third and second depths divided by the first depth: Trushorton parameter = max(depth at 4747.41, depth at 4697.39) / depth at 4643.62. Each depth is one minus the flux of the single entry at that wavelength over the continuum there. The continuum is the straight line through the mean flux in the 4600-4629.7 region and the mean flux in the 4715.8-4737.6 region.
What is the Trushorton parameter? 1.6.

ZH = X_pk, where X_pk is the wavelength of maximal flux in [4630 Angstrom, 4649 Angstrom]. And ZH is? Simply 4635.07 Angstrom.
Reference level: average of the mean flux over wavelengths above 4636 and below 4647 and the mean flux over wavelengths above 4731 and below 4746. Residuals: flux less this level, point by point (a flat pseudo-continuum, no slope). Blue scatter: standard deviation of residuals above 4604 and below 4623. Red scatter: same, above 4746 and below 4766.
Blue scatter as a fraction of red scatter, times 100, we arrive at 82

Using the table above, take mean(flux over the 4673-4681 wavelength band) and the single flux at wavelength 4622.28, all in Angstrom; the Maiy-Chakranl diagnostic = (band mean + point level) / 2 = 311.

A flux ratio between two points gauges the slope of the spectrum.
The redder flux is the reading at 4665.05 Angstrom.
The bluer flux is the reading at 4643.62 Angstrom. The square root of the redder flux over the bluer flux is 1.12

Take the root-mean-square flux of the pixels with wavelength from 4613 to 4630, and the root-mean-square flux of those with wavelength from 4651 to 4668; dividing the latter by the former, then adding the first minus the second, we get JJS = 13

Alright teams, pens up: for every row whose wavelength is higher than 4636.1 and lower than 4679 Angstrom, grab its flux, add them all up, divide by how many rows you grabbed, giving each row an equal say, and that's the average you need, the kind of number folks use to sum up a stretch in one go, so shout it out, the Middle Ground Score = 309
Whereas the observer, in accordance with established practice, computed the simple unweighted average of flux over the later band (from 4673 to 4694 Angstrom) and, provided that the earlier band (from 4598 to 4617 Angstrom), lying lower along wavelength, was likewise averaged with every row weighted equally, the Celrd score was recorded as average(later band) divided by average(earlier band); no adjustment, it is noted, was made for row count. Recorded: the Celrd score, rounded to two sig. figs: 0.93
